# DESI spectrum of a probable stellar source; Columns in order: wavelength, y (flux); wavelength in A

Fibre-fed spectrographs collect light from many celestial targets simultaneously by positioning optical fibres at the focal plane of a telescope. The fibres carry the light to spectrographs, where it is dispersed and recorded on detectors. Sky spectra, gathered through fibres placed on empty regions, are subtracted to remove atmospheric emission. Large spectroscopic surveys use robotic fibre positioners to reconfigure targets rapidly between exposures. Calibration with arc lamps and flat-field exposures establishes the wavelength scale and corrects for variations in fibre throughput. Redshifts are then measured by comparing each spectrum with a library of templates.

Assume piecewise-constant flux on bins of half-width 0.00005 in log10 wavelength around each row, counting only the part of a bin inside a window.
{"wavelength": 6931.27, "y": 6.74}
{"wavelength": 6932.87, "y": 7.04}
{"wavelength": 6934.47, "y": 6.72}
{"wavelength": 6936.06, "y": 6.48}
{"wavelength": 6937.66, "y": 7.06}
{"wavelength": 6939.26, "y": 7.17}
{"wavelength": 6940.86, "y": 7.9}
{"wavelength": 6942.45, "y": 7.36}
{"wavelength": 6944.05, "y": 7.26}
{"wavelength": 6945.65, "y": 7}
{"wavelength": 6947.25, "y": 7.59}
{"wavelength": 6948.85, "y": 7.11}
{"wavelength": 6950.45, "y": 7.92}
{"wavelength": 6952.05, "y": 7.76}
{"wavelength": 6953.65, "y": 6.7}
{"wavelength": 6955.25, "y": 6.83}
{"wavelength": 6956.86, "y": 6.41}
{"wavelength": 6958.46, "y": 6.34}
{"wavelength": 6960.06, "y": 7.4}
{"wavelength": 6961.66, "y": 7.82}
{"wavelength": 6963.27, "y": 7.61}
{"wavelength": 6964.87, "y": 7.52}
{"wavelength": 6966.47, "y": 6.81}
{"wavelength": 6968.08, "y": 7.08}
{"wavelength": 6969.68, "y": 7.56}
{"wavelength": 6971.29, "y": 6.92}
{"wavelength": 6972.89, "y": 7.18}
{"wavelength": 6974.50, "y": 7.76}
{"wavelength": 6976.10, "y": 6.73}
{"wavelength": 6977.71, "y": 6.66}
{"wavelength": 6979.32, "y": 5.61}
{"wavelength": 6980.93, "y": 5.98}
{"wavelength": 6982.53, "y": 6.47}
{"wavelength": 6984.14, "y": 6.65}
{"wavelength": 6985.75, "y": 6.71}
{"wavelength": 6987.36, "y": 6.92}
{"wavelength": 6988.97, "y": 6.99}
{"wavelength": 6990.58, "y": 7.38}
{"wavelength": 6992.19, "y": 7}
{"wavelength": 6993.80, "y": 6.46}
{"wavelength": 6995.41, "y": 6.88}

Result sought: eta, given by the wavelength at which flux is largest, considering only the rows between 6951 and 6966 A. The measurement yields 6961.66 A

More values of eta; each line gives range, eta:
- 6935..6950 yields 6940.86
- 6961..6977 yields 6961.66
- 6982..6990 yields 6988.97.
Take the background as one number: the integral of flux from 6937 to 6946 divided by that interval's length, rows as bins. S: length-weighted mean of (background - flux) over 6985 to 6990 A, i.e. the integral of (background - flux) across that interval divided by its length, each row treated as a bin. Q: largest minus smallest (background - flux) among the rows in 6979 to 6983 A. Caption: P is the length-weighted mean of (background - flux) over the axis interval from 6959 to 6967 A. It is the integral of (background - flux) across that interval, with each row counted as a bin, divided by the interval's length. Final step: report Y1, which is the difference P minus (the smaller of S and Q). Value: -0.52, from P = -0.1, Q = 0.86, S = 0.41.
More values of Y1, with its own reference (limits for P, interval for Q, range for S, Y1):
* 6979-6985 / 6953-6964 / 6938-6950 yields 1.12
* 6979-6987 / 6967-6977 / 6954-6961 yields 0.40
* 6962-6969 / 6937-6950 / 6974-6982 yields -0.80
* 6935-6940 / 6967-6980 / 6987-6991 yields 0.20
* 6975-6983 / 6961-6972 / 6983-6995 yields 0.52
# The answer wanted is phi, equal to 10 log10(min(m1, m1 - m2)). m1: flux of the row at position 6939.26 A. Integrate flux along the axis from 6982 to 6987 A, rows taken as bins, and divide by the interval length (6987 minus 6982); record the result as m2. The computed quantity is -2.7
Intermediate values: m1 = 7.17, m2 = 6.64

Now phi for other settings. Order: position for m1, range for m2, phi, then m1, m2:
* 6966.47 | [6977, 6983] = -1.9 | 6.81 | 6.16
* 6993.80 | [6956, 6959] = -10.6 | 6.46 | 6.37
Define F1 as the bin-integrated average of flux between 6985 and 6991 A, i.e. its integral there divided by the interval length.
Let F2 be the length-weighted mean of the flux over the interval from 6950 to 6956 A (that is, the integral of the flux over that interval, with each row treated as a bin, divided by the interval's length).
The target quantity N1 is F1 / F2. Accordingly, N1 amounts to 0.96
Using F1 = 6.98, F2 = 7.3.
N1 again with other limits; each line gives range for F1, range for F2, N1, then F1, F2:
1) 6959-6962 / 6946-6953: 0.99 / 7.48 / 7.5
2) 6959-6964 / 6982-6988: 1.13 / 7.54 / 6.7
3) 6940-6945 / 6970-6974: 1.05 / 7.49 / 7.2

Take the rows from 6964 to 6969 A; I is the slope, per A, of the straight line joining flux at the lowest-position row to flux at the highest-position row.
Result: -0.14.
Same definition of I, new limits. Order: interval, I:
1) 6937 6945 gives 0.03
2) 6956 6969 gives 0.06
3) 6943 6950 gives -0.03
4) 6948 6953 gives 0.20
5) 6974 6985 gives -0.12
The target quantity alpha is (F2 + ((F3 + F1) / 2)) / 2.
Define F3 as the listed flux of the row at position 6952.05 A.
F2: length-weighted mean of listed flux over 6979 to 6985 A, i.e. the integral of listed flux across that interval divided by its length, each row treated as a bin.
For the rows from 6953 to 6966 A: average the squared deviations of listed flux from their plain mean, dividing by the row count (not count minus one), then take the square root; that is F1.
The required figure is 5.2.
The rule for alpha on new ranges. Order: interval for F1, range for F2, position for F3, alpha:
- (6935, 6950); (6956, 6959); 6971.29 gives 5.0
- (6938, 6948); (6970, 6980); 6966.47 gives 5.2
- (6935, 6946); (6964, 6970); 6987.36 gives 5.4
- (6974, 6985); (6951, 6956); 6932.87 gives 5.5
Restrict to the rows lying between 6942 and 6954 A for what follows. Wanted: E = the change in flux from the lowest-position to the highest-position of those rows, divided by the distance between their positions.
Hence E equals -0.06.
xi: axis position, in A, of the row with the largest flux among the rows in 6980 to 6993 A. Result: 6990.58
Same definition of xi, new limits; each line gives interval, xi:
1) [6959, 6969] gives 6961.66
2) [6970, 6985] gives 6974.50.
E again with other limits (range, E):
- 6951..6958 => -0.28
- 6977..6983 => -0.04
